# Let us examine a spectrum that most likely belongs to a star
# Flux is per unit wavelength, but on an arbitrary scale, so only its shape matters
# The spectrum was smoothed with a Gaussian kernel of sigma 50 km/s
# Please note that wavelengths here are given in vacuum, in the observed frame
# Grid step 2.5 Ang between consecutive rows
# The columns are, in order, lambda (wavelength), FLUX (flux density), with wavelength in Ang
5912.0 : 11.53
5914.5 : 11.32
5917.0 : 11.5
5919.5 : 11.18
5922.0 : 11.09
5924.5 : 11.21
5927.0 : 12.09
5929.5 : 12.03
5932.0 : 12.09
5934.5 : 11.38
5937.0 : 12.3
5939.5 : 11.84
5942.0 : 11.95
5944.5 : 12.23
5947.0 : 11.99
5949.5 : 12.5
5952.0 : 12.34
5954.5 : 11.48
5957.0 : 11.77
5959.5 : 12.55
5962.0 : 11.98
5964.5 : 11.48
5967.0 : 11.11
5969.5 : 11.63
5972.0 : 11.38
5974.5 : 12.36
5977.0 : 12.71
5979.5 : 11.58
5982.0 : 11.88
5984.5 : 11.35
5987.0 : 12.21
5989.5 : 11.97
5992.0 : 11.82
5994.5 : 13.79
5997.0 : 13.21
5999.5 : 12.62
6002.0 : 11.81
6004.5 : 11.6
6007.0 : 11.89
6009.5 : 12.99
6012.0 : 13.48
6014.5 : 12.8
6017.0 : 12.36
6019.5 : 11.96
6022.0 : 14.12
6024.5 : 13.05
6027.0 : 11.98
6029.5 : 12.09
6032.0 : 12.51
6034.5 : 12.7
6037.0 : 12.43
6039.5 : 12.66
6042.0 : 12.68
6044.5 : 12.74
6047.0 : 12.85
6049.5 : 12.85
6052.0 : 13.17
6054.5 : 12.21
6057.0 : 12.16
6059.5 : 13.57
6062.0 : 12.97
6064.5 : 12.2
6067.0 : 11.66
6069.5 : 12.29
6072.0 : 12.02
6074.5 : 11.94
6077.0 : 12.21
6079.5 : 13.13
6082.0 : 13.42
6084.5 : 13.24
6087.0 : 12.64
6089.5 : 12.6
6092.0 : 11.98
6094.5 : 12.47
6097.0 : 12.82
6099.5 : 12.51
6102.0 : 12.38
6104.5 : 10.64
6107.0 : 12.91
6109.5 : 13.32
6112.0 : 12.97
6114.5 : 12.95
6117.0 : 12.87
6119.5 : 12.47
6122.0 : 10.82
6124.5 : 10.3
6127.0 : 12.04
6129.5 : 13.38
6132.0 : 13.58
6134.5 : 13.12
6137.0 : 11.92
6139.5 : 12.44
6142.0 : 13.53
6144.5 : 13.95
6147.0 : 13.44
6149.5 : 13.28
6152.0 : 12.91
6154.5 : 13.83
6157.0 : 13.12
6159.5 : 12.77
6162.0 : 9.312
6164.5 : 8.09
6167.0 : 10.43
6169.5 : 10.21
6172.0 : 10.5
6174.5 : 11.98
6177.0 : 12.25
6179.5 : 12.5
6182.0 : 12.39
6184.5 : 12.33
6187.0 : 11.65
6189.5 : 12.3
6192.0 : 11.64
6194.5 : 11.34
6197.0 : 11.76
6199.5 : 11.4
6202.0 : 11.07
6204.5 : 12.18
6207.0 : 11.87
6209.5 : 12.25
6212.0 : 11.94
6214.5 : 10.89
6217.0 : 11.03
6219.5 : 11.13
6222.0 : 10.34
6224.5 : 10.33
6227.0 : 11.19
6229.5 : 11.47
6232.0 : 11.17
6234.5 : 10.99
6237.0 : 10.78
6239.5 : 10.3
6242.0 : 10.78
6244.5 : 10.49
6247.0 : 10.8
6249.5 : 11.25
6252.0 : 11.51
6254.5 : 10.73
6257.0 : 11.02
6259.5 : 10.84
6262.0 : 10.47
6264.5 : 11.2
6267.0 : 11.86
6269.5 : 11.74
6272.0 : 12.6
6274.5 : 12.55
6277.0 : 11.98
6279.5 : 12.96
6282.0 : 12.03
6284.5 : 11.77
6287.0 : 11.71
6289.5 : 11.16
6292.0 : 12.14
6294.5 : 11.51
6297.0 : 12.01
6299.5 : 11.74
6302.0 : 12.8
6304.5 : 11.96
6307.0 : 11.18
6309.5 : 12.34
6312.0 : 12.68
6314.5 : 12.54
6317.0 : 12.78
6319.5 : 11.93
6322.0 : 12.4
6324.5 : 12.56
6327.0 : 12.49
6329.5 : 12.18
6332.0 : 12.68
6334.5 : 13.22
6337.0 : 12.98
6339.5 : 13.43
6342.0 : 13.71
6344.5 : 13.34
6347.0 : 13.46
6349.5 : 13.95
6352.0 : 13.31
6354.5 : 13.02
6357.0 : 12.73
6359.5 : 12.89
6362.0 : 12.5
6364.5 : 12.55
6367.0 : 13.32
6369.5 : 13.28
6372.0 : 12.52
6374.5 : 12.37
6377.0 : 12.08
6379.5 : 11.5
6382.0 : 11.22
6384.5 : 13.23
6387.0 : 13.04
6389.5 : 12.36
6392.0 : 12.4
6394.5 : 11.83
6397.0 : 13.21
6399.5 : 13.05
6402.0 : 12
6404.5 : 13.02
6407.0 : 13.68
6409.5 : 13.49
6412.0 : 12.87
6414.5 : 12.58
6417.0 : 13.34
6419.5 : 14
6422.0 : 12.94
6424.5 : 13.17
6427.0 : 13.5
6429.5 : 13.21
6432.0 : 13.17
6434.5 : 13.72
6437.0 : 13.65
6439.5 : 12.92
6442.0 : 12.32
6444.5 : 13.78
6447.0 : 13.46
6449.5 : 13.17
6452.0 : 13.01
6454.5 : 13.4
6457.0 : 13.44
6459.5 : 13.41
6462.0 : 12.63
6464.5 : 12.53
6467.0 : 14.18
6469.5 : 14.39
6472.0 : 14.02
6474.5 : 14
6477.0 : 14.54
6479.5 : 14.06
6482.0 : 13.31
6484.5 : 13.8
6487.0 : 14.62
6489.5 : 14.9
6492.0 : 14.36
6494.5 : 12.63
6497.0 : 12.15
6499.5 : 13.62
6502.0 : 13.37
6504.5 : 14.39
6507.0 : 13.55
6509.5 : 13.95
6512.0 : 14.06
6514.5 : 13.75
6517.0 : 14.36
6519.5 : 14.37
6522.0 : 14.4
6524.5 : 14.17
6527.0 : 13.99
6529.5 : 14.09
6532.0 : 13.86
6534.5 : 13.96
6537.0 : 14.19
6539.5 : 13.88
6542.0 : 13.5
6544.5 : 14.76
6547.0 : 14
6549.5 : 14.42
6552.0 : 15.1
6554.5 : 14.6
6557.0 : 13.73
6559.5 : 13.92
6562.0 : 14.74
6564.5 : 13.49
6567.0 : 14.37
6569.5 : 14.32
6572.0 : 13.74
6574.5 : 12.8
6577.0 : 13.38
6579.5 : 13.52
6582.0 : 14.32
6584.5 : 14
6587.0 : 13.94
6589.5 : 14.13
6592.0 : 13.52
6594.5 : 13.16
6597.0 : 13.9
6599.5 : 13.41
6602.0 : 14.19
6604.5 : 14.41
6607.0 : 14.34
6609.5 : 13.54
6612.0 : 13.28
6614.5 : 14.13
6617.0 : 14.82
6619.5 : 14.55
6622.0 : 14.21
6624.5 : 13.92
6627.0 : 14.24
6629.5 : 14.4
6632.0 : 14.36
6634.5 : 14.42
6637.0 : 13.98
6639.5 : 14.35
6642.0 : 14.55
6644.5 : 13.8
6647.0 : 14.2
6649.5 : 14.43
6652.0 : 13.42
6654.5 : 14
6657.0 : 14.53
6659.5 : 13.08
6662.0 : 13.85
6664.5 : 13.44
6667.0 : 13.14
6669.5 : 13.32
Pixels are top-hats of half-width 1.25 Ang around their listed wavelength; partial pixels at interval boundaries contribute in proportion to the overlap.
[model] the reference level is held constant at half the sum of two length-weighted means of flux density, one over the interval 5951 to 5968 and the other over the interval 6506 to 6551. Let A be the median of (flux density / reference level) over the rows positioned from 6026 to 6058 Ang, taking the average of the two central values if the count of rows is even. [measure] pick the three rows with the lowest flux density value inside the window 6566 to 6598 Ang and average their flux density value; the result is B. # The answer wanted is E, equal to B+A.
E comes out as 14.1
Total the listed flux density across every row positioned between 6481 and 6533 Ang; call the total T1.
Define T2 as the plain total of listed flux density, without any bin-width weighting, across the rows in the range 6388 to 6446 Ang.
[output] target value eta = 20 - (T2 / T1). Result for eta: 19.0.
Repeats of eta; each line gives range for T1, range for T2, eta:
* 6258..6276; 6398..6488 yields 14.1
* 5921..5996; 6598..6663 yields 19.0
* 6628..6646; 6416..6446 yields 18.4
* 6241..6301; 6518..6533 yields 19.7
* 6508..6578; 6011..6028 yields 19.8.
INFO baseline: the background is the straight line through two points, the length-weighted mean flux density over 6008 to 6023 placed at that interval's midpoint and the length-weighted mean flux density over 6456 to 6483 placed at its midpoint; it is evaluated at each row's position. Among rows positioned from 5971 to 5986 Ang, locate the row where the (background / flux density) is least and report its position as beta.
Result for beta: 5977.0 Ang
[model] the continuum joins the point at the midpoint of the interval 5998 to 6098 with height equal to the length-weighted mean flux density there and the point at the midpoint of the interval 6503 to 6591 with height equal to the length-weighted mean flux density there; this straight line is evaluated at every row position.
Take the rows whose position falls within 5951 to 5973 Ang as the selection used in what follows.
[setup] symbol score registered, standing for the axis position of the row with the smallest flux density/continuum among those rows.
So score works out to 5967.0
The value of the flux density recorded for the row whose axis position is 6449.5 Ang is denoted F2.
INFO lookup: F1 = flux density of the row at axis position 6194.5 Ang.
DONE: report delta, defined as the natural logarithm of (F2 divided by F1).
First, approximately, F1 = 11.34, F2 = 13.17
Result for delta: 0.150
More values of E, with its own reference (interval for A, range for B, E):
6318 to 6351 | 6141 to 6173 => 10.2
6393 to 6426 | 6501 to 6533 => 14.6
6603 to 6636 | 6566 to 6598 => 14.2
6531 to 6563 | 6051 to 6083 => 13.0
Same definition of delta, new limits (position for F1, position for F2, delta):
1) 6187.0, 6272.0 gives 0.078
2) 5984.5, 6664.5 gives 0.169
